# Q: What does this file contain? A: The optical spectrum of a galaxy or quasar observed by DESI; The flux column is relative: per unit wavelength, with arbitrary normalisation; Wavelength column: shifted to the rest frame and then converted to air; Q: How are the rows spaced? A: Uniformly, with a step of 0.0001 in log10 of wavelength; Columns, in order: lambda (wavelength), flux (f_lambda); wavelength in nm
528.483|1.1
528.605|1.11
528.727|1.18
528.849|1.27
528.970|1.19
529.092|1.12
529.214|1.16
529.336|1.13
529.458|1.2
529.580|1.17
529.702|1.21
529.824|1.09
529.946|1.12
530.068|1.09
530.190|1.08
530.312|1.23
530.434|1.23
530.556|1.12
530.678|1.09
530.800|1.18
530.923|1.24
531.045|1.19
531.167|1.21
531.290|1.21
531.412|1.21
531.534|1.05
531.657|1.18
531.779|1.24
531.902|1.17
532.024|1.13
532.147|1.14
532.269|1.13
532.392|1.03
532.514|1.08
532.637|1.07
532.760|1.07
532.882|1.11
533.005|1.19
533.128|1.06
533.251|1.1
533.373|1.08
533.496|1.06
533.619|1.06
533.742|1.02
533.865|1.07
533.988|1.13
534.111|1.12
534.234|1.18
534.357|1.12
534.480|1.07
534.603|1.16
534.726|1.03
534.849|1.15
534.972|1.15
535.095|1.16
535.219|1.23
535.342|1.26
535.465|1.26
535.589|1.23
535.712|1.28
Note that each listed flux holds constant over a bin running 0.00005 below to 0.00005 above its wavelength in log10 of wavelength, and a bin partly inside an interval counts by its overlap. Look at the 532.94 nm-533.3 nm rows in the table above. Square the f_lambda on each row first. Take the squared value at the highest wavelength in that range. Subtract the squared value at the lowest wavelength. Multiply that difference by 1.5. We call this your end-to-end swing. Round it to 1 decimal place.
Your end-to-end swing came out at -0.3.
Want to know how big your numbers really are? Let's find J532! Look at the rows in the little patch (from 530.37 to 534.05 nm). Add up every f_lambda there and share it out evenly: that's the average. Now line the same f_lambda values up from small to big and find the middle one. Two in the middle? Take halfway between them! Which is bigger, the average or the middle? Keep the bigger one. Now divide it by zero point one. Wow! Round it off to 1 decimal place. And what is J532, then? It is 11.3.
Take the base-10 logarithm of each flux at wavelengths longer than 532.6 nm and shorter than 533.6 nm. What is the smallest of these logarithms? 0.025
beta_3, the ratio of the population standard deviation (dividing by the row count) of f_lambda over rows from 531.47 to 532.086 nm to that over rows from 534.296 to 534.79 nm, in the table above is 1.28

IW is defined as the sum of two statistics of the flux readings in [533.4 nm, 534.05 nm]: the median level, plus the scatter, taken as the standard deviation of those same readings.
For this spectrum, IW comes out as 1.10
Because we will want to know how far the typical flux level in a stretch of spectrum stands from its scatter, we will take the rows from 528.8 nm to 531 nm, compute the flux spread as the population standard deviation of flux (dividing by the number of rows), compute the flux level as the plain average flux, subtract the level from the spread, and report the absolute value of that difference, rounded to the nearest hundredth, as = 1.10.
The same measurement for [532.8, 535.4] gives 1.06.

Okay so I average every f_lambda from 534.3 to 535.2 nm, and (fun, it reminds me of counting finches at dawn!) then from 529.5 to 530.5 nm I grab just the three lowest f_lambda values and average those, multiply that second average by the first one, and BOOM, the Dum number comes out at 1.22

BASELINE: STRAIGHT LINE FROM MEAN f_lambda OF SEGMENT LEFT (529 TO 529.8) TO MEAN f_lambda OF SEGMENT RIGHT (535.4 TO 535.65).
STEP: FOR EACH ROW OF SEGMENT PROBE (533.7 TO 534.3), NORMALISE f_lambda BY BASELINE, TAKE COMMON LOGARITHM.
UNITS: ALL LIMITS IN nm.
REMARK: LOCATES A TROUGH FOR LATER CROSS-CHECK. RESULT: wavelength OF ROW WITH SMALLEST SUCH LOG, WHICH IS 533.742 nm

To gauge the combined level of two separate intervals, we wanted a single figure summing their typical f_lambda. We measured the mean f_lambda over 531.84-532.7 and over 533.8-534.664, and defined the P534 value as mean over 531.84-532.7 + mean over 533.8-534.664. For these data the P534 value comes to 2.23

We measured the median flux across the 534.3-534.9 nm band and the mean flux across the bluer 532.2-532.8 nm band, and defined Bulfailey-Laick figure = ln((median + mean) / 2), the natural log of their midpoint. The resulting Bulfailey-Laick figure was 0.09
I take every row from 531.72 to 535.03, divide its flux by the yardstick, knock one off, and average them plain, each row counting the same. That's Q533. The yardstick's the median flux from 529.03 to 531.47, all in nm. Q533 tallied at -0.06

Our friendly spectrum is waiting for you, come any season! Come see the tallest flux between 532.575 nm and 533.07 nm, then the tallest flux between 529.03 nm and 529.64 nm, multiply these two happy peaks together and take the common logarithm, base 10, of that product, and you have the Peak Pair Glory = 0.155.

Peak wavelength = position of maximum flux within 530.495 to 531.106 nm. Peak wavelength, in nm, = 530.923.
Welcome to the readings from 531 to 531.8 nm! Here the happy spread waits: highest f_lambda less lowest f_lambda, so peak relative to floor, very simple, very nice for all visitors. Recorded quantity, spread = 0.19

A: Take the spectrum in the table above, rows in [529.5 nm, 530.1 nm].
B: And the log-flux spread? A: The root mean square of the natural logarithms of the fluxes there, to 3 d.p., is 0.133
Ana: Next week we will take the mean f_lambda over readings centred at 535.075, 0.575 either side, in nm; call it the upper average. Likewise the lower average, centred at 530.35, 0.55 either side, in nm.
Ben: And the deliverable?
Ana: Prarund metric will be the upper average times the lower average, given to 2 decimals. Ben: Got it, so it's 1.34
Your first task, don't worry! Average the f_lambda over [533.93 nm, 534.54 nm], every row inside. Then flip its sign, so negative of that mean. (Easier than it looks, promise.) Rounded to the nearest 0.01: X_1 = -1.12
